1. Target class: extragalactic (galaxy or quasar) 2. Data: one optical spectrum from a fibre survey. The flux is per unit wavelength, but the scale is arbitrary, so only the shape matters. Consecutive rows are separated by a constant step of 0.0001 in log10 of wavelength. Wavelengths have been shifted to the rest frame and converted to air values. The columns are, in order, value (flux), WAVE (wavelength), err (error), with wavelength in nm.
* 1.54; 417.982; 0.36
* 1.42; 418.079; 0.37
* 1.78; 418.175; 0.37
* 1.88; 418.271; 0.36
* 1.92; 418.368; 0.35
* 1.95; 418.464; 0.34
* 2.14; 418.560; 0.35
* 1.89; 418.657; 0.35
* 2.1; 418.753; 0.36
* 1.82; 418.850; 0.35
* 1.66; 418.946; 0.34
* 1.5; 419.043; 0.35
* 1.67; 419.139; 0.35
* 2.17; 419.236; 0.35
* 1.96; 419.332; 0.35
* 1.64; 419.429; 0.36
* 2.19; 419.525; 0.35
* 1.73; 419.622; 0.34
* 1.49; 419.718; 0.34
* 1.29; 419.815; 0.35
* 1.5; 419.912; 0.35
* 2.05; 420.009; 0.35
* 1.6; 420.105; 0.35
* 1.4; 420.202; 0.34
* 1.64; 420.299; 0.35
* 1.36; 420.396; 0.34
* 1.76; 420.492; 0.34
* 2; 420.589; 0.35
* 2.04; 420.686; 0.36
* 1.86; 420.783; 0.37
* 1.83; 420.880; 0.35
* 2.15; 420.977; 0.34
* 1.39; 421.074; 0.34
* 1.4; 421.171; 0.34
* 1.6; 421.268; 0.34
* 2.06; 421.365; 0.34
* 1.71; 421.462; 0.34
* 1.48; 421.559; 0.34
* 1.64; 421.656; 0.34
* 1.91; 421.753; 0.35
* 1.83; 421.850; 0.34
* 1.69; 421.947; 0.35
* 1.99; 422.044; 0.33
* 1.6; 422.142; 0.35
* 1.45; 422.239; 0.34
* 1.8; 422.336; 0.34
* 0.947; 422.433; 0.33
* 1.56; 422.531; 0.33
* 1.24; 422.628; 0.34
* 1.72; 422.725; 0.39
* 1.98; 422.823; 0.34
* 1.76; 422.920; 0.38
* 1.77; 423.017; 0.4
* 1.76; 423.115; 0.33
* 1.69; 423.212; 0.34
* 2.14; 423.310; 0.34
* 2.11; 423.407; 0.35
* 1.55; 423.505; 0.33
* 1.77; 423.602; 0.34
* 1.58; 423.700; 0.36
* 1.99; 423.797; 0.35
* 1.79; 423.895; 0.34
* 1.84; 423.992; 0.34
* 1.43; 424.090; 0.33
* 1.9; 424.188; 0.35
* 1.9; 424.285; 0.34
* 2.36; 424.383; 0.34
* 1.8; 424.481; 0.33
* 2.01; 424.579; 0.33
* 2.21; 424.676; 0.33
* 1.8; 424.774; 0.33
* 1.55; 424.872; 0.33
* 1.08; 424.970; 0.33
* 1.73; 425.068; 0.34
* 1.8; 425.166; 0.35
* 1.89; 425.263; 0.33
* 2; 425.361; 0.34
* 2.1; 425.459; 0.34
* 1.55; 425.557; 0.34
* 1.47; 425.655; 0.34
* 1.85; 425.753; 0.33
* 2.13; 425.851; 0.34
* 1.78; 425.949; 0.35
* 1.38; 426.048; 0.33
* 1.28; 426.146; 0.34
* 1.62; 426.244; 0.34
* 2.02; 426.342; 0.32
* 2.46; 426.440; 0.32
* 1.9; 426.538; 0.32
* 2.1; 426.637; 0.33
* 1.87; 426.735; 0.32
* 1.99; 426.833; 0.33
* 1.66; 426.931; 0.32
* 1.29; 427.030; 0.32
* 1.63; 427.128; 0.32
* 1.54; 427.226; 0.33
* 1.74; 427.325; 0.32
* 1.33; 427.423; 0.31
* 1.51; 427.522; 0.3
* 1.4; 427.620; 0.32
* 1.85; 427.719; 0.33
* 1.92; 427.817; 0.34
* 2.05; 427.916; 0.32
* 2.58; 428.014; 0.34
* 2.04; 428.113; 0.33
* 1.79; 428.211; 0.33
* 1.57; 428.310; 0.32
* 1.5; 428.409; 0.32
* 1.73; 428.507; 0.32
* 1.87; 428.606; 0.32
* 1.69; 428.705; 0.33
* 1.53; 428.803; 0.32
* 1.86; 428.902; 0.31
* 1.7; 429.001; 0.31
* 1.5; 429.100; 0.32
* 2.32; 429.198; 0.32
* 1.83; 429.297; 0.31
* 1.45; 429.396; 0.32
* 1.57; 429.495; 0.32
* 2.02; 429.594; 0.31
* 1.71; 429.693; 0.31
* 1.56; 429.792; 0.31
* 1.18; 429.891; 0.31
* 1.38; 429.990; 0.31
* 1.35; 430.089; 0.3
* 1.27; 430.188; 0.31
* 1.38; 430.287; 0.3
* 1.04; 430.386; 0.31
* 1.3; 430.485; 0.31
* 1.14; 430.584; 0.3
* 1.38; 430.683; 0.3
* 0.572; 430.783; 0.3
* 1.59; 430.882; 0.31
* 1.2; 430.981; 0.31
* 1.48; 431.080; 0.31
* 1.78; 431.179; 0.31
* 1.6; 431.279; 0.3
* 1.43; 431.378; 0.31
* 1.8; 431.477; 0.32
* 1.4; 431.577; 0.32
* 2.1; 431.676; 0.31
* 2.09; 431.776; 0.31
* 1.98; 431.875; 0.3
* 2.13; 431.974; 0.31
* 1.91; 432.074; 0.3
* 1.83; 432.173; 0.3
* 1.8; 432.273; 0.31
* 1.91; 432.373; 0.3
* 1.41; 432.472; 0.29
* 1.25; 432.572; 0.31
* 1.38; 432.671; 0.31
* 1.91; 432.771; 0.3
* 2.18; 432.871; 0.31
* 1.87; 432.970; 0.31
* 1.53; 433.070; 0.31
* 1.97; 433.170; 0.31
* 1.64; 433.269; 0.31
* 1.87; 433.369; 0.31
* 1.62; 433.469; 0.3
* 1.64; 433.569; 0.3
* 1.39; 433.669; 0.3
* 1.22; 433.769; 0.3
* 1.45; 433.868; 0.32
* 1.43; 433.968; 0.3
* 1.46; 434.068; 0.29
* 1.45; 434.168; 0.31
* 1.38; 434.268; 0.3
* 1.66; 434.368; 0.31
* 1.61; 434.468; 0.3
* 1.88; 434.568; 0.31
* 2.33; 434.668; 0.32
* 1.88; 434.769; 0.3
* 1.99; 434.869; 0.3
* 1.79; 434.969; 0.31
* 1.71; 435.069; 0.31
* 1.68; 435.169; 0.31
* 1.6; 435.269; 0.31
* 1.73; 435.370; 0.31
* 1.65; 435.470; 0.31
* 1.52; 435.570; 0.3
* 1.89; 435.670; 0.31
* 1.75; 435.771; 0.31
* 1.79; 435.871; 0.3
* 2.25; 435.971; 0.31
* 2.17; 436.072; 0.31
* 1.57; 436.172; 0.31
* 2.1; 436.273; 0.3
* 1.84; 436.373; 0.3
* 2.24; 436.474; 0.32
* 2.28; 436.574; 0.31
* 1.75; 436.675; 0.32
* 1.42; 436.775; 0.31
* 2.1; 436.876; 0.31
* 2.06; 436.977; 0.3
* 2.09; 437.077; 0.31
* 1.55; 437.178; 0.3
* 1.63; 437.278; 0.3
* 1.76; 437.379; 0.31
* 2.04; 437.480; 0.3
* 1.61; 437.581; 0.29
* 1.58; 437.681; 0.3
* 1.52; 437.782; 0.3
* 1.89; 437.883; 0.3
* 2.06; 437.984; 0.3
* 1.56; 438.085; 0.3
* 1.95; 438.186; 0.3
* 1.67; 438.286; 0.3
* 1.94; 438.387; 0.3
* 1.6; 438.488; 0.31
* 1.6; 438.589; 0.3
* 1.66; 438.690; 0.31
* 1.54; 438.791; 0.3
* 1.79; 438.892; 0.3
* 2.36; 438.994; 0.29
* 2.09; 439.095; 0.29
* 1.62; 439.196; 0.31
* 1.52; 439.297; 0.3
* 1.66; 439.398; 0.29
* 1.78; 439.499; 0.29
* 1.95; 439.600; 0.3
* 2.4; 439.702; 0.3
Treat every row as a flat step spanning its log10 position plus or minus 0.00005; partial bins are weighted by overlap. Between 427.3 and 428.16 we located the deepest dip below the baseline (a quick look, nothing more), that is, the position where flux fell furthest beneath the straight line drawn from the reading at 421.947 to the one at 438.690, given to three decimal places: 427.423 nm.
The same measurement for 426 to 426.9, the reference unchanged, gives 426.146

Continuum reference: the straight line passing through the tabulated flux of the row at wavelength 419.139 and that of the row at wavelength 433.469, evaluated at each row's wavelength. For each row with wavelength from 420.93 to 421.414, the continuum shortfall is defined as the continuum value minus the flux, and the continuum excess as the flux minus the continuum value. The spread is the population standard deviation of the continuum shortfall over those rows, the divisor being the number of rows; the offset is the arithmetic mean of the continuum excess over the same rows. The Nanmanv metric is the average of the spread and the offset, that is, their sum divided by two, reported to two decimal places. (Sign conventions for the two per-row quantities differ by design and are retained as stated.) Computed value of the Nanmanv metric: 0.19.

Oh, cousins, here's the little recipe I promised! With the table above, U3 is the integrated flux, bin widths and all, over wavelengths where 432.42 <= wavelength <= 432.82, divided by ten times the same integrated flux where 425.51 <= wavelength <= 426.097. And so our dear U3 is 0.060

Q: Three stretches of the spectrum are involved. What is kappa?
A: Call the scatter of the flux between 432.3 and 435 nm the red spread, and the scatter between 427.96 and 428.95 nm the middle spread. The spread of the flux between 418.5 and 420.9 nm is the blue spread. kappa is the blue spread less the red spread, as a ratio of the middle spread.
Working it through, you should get -0.06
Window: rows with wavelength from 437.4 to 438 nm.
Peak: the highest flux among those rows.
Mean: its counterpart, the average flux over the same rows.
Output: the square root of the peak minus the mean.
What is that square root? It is 0.5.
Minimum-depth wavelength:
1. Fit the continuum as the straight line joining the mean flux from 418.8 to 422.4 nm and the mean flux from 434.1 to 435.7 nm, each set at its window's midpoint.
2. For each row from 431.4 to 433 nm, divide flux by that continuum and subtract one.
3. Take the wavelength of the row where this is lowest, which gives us 432.572 nm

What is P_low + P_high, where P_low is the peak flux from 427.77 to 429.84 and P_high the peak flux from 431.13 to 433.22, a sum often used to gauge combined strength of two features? 4.76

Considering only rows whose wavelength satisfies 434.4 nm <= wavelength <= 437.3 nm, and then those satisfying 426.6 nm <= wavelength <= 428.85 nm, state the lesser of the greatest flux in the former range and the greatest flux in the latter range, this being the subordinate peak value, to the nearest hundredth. 2.33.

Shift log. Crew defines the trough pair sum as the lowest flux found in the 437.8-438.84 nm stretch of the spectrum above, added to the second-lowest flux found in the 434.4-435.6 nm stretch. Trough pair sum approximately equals 3.14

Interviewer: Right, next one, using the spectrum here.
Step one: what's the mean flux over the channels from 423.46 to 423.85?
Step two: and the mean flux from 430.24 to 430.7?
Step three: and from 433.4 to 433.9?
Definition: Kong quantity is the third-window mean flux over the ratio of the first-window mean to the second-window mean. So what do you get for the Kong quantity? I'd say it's 1.06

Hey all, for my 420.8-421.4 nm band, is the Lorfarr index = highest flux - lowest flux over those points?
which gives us 0.76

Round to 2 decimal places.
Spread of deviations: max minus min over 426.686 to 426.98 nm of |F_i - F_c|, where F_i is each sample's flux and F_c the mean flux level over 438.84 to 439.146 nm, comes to 0.33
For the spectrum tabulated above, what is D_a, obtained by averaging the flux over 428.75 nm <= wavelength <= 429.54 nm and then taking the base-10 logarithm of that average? 0.24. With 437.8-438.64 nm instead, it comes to 0.25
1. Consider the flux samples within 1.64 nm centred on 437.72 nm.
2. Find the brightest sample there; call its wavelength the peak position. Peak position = 437.077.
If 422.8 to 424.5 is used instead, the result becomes 424.383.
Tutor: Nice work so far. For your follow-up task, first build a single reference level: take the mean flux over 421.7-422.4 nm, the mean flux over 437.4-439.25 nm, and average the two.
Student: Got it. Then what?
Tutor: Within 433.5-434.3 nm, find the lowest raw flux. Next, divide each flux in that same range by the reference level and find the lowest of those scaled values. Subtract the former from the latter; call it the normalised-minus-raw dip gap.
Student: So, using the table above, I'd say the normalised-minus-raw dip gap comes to -0.53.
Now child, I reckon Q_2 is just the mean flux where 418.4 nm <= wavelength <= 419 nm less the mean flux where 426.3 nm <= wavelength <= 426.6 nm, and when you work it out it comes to -0.20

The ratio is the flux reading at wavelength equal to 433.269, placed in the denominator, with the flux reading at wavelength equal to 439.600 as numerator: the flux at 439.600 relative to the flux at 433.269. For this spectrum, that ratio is 1.2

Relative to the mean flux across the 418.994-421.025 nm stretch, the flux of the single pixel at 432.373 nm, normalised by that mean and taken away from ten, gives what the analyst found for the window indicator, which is 8.9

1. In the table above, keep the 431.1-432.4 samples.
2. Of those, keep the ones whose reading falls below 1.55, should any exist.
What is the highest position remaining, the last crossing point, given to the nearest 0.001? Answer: 431.577 nm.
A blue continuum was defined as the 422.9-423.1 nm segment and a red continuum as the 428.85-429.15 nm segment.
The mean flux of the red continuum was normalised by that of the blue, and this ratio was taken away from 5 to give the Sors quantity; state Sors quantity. 4.04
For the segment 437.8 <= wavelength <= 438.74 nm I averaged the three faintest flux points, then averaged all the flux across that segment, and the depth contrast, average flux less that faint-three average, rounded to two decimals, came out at 0.18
